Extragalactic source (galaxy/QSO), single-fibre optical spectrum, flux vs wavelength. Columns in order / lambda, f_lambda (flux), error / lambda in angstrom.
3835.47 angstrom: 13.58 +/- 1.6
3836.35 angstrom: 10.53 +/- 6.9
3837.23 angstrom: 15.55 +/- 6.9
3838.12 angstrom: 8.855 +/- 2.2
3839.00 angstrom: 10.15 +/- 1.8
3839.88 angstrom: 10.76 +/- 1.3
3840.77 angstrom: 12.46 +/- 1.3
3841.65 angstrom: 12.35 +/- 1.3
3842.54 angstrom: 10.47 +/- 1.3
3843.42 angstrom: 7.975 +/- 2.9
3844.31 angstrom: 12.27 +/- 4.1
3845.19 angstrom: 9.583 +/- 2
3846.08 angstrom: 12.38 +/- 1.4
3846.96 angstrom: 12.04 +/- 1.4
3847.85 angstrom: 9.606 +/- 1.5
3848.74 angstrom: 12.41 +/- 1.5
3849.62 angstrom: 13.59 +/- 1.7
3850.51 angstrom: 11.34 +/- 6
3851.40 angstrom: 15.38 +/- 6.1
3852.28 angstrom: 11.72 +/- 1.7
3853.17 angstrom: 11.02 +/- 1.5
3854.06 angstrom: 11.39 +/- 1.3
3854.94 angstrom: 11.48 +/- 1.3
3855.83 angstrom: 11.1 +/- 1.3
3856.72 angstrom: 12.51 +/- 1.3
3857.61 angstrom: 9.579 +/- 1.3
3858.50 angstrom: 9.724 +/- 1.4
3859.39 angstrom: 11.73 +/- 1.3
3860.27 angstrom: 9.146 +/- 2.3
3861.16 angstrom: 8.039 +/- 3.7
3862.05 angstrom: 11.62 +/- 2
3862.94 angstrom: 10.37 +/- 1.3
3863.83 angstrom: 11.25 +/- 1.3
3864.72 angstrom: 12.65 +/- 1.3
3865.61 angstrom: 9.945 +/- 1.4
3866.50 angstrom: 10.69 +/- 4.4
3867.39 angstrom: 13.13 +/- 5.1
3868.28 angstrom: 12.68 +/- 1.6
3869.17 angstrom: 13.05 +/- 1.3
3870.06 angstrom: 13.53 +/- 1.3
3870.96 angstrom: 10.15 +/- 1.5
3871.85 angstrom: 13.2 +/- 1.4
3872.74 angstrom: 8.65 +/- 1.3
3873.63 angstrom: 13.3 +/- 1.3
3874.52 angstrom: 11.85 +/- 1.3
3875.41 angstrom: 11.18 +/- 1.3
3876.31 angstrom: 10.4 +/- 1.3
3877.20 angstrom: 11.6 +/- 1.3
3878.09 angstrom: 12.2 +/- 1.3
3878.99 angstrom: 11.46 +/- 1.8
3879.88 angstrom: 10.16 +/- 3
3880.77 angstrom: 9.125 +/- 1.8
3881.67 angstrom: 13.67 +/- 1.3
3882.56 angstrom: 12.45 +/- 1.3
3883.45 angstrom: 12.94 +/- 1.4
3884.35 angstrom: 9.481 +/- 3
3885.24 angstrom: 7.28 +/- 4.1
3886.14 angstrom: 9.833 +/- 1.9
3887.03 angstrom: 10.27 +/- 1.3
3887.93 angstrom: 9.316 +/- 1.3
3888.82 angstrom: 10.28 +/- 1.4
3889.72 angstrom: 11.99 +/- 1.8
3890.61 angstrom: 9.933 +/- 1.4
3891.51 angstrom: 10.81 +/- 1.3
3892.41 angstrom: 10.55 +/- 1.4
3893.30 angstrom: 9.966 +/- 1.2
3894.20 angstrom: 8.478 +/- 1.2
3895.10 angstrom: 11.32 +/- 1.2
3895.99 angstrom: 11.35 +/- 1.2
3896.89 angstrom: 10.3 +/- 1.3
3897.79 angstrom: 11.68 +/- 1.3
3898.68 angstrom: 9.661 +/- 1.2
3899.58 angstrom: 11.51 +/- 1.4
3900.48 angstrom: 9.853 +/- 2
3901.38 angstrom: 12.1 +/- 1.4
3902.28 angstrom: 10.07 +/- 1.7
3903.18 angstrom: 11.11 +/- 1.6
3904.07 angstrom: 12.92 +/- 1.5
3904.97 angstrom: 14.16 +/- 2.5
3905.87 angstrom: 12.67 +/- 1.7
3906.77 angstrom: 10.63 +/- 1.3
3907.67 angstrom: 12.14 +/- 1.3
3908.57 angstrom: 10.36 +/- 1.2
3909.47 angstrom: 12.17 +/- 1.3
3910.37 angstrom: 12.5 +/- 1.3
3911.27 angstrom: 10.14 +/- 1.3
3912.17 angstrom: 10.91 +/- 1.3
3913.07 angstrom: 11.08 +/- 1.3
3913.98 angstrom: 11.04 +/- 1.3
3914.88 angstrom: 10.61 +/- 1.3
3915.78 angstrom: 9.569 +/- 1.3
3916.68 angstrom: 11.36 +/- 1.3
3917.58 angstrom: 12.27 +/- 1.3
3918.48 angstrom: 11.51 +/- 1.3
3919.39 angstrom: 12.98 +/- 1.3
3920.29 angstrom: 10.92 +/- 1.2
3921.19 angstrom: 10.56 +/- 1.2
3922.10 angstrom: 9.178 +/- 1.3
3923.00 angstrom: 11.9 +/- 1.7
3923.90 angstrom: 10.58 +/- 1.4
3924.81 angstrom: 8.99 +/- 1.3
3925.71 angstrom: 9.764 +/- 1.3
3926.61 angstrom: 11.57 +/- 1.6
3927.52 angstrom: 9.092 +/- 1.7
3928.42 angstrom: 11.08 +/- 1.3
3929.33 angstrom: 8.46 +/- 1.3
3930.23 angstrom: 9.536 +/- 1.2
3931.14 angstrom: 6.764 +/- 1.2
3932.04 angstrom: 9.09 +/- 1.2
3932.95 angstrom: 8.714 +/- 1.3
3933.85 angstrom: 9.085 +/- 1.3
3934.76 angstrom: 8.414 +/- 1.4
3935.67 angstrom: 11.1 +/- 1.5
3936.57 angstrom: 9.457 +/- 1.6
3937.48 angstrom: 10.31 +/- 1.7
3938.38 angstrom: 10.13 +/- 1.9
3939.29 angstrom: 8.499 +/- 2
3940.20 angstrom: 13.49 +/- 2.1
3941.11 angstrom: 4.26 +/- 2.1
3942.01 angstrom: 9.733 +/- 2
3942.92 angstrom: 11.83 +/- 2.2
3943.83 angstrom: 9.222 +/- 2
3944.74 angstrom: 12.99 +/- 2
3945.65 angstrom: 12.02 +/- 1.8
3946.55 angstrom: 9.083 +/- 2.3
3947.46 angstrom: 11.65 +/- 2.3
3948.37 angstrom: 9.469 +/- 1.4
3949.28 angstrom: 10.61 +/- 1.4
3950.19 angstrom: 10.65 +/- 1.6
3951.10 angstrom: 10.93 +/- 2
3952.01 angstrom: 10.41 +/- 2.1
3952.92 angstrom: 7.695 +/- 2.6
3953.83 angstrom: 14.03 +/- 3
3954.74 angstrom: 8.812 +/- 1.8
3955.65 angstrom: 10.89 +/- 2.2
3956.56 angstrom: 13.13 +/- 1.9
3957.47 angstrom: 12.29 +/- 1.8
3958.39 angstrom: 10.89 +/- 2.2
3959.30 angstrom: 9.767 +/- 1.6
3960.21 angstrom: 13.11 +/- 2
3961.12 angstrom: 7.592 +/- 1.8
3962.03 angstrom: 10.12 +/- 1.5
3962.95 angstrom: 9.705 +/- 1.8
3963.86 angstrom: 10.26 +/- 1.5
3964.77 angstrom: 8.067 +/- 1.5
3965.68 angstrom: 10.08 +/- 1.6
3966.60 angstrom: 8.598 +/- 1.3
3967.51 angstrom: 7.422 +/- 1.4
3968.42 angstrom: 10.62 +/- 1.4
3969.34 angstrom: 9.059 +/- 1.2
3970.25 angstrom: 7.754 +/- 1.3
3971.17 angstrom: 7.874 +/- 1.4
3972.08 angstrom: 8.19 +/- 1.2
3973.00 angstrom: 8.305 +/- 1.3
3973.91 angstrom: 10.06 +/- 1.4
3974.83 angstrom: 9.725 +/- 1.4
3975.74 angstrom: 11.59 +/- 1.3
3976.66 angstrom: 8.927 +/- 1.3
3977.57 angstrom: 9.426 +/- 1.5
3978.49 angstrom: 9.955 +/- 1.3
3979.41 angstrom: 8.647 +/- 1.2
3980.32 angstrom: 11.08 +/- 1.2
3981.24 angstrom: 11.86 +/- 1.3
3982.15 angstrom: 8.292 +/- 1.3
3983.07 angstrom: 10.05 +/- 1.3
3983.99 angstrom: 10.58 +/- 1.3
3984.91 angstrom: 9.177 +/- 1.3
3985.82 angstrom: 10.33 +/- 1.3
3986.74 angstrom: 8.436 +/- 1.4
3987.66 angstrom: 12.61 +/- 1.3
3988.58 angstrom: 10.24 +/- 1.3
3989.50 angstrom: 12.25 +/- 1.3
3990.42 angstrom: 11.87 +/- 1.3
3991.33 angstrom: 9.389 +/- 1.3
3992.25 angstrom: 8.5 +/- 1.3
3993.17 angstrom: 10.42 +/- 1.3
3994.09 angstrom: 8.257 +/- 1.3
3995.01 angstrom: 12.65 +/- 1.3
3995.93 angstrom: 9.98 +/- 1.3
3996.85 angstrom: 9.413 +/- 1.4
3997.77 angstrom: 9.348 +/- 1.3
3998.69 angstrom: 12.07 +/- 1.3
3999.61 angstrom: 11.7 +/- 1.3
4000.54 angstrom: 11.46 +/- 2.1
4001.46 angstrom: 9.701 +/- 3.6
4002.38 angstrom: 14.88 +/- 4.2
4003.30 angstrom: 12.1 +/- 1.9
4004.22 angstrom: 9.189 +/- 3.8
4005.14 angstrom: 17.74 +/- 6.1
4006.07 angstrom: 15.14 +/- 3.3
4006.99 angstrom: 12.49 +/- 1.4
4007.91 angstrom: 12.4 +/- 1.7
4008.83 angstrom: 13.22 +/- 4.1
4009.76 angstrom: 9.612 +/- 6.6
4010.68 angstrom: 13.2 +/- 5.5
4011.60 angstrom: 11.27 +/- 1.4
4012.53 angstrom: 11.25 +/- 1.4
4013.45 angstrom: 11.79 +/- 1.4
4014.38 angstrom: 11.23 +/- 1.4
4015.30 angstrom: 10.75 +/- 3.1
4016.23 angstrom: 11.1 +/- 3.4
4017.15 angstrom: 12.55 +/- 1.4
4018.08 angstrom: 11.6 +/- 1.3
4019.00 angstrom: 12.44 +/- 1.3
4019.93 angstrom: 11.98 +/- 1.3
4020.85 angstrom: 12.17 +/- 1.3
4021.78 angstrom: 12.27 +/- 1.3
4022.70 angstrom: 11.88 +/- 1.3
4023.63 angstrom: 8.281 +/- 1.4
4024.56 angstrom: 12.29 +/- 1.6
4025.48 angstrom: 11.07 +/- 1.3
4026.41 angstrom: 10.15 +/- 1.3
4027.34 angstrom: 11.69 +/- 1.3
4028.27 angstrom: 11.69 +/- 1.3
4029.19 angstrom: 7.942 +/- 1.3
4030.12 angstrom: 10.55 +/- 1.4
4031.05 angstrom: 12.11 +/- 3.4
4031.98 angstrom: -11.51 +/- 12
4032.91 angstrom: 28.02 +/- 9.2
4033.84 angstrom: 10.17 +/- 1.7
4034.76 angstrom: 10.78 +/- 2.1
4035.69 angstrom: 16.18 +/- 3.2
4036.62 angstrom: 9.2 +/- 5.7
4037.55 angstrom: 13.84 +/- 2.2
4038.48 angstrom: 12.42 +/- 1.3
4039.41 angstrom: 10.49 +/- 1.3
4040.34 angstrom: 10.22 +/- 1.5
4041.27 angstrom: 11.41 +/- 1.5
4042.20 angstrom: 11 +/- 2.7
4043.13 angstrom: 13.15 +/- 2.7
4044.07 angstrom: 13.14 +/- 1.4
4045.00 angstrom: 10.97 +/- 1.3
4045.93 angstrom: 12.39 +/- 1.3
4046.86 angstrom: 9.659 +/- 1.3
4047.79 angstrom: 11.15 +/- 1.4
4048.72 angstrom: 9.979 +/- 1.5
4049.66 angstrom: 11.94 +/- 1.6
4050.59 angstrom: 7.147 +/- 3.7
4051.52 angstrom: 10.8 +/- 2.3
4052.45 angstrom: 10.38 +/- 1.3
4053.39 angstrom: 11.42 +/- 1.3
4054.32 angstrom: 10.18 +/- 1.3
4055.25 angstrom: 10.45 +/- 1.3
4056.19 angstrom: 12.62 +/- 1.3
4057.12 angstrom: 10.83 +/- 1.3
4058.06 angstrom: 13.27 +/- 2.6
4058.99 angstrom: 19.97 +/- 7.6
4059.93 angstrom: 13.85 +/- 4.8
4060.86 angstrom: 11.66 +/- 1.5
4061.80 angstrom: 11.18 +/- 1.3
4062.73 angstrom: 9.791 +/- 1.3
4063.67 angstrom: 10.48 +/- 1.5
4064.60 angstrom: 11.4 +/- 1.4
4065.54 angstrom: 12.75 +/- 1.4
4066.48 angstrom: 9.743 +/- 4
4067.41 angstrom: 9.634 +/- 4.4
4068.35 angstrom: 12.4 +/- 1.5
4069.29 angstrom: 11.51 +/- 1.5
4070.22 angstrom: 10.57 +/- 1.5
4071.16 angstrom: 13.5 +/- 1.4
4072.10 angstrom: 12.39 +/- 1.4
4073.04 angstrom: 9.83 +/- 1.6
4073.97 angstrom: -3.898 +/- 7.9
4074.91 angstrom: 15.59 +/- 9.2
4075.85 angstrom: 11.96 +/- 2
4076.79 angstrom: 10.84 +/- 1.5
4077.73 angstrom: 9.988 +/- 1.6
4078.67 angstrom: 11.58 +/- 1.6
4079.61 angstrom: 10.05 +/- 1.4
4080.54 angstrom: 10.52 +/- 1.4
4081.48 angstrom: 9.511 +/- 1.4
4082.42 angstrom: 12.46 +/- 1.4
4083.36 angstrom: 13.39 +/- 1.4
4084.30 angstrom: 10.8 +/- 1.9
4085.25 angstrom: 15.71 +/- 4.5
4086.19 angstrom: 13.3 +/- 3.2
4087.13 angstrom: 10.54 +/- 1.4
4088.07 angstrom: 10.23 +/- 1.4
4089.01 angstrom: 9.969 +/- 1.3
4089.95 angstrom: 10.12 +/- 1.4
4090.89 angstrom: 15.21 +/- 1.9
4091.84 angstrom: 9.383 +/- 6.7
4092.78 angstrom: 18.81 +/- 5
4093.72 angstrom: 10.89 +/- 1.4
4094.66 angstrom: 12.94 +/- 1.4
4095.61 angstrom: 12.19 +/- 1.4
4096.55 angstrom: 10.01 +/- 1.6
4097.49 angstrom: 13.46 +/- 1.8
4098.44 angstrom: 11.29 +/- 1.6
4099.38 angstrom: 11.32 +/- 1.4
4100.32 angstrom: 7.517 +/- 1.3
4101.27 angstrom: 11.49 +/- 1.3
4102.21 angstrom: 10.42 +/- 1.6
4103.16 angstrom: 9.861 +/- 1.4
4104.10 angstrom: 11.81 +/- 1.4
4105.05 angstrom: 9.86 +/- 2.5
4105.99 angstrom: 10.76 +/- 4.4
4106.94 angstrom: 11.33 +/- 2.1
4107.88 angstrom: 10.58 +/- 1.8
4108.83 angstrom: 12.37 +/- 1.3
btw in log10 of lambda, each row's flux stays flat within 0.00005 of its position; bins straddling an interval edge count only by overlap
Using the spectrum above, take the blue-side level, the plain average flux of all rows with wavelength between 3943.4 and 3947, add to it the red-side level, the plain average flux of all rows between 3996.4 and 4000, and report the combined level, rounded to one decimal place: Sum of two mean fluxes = 21.5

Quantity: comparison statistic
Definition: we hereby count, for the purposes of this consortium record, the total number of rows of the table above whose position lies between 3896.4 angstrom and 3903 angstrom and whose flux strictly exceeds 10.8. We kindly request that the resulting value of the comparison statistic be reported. 3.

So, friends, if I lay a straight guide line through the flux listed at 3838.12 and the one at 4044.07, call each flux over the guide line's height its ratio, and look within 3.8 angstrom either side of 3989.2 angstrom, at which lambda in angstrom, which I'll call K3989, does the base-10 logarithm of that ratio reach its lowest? 3992.25 angstrom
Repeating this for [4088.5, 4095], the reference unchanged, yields 4091.84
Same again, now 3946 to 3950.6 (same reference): 3946.55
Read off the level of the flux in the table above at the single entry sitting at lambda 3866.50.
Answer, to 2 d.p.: 10.69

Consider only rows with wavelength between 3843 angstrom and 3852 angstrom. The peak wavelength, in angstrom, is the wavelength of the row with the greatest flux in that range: 3851.40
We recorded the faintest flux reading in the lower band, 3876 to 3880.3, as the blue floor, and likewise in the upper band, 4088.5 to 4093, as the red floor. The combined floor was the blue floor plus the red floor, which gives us 19.5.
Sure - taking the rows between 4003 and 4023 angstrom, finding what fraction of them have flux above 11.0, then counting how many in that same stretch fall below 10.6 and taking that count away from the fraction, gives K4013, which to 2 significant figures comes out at -1.1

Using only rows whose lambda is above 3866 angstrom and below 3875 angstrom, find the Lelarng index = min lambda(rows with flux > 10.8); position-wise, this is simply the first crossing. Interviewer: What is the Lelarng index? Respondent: 3867.39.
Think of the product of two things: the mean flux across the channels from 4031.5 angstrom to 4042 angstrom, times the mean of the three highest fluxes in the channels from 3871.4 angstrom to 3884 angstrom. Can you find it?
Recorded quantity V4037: 148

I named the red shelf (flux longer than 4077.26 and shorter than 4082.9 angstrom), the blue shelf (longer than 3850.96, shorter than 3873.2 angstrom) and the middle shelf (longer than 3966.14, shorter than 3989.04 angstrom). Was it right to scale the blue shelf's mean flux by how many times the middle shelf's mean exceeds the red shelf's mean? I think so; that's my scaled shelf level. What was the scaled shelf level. 10.1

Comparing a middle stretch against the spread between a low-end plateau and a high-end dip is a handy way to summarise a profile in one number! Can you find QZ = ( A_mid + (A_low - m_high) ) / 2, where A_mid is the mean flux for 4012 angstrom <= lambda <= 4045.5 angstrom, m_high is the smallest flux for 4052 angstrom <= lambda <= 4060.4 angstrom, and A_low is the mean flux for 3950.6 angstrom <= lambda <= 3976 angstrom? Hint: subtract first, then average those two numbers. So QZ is 5.5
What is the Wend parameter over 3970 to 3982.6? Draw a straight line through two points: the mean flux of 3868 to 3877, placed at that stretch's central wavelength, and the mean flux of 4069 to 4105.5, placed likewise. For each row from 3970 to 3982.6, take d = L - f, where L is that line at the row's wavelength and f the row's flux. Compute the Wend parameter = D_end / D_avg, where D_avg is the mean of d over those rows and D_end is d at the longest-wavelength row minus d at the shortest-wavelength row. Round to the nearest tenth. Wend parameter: -0.3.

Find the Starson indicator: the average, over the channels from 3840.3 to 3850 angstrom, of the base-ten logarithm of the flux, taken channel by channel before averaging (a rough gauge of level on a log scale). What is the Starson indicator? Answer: 1.05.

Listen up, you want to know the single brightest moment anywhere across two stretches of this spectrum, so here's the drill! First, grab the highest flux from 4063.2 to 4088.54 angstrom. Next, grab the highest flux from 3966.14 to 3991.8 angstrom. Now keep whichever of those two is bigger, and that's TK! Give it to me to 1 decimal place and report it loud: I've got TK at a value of 15.7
